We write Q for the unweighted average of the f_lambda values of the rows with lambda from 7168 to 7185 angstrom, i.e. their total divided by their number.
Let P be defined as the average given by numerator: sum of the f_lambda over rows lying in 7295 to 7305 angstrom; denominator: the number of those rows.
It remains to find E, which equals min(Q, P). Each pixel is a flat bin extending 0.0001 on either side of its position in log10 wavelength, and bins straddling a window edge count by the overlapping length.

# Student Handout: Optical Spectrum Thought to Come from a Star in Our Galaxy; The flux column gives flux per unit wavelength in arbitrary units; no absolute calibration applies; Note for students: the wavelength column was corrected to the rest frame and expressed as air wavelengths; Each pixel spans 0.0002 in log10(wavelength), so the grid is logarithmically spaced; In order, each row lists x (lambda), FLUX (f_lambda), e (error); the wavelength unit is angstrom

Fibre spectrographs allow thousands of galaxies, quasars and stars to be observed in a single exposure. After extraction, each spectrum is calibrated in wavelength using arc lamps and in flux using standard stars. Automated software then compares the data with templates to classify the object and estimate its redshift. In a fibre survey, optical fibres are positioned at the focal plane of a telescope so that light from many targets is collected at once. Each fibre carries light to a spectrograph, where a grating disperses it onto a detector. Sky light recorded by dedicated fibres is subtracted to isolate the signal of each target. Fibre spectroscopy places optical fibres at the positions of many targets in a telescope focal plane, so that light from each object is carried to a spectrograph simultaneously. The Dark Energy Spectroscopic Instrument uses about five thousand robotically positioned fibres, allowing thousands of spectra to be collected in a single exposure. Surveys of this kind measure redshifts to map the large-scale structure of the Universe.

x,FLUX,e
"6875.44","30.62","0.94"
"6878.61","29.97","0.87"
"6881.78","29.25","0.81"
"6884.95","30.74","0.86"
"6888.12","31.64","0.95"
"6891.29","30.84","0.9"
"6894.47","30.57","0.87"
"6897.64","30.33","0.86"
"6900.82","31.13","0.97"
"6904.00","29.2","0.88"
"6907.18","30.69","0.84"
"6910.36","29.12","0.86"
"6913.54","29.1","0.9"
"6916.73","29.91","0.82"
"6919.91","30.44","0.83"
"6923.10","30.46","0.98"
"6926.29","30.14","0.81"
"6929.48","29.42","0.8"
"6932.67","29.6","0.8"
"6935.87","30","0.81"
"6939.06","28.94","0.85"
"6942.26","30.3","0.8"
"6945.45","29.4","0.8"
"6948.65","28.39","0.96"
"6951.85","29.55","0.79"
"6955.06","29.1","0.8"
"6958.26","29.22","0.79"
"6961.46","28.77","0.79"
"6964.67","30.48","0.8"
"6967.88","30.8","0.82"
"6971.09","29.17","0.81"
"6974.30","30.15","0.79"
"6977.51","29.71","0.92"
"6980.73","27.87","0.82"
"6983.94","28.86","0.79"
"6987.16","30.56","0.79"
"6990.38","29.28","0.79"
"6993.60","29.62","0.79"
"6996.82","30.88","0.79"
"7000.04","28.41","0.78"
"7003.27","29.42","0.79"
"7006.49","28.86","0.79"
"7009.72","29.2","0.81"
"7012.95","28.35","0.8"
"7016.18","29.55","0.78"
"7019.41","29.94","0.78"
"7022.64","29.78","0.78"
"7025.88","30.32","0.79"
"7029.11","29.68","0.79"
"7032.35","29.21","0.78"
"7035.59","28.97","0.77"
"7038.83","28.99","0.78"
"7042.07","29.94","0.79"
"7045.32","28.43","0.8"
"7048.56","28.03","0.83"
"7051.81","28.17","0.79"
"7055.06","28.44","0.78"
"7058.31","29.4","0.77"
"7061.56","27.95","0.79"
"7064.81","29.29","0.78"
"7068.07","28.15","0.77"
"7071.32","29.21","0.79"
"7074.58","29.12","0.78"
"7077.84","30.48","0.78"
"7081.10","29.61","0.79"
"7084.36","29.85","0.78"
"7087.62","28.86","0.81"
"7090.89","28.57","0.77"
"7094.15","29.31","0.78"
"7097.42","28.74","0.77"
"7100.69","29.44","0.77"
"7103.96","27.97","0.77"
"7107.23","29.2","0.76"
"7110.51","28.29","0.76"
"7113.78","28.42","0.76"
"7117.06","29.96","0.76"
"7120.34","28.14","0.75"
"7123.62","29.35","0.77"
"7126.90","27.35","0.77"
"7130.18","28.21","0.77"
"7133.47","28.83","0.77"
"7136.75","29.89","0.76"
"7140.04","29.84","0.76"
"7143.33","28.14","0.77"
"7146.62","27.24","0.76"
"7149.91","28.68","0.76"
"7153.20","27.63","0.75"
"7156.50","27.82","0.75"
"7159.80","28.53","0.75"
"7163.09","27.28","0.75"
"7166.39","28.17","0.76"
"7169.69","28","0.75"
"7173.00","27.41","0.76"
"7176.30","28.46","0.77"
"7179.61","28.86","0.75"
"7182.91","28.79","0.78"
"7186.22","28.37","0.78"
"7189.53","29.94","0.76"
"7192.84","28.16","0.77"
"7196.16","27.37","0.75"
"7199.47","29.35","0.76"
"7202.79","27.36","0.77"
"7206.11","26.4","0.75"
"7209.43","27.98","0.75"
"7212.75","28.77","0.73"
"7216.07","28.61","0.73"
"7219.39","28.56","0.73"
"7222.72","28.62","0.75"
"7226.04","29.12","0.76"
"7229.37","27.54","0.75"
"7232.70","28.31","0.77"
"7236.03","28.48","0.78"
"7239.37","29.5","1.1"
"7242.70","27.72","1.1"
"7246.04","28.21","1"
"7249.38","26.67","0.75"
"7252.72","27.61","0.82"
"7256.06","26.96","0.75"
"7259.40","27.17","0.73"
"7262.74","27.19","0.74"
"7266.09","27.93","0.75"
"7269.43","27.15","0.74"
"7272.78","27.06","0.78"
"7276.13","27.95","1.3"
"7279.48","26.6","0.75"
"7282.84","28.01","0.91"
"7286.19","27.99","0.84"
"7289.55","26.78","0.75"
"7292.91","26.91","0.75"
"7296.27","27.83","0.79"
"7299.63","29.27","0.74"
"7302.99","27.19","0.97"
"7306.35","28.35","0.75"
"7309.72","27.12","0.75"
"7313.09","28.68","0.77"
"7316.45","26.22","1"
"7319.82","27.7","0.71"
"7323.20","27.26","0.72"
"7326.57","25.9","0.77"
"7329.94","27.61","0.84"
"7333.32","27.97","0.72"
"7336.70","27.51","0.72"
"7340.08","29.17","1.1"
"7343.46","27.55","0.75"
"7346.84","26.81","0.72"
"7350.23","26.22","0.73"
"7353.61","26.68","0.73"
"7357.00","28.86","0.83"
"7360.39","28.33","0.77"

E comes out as 28.10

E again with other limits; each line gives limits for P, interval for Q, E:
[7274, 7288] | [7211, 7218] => 27.64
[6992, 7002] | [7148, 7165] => 27.99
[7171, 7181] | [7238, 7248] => 28.24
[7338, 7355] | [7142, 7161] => 27.29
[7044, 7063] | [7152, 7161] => 27.99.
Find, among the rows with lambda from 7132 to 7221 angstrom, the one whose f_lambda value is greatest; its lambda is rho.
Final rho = 7189.53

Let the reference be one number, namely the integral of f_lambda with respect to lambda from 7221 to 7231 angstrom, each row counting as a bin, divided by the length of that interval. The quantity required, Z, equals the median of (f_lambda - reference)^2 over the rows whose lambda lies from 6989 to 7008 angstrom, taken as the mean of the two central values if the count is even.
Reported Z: 0.8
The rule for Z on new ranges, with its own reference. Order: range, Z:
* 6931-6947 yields 1.4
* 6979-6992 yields 0.5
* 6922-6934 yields 2.1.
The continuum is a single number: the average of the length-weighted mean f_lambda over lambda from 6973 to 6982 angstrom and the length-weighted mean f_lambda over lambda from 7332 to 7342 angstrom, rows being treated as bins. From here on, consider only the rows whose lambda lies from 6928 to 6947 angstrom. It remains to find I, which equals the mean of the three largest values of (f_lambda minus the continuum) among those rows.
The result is 1.24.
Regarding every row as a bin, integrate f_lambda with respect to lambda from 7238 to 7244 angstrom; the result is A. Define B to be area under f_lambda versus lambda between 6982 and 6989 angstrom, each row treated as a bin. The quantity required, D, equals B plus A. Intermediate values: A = 172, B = 207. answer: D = 379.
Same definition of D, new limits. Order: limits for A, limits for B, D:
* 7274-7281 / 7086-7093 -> 392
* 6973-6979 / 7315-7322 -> 368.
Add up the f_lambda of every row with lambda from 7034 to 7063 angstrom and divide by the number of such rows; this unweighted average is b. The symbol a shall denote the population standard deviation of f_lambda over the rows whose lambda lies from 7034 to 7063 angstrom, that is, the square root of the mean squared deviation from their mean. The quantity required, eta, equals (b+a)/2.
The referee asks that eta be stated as 14.7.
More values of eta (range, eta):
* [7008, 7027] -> 15.1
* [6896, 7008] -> 15.2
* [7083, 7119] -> 14.8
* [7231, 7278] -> 14.2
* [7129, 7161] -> 14.7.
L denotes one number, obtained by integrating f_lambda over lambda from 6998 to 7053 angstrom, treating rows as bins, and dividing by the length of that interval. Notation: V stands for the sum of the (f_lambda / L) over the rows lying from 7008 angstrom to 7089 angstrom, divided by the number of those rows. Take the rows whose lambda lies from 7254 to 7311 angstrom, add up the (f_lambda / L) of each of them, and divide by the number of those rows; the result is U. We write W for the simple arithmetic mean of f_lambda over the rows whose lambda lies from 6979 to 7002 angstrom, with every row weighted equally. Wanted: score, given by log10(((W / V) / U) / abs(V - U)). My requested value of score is 2.74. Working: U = 0.94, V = 1.00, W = 29.4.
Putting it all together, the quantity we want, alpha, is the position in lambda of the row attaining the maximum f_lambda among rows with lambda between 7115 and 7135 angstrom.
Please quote 7117.06 angstrom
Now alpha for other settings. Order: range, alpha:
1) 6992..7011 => 6996.82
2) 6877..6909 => 6888.12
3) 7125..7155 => 7136.75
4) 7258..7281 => 7276.13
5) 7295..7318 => 7299.63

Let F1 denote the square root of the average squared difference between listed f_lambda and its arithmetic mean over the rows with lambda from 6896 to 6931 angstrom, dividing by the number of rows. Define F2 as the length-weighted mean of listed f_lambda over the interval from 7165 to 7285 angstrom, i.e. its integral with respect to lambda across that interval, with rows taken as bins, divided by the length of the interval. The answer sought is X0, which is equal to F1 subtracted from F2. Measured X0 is 27.3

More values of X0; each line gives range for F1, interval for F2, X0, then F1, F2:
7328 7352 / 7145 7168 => 27.1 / 0.86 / 27.9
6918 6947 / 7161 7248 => 27.8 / 0.51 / 28.3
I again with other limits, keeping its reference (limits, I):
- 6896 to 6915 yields 1.99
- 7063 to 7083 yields 1.06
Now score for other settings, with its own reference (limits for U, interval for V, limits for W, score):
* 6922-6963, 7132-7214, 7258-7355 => 2.83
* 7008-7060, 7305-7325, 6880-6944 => 2.76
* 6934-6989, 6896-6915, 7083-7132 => 3.26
